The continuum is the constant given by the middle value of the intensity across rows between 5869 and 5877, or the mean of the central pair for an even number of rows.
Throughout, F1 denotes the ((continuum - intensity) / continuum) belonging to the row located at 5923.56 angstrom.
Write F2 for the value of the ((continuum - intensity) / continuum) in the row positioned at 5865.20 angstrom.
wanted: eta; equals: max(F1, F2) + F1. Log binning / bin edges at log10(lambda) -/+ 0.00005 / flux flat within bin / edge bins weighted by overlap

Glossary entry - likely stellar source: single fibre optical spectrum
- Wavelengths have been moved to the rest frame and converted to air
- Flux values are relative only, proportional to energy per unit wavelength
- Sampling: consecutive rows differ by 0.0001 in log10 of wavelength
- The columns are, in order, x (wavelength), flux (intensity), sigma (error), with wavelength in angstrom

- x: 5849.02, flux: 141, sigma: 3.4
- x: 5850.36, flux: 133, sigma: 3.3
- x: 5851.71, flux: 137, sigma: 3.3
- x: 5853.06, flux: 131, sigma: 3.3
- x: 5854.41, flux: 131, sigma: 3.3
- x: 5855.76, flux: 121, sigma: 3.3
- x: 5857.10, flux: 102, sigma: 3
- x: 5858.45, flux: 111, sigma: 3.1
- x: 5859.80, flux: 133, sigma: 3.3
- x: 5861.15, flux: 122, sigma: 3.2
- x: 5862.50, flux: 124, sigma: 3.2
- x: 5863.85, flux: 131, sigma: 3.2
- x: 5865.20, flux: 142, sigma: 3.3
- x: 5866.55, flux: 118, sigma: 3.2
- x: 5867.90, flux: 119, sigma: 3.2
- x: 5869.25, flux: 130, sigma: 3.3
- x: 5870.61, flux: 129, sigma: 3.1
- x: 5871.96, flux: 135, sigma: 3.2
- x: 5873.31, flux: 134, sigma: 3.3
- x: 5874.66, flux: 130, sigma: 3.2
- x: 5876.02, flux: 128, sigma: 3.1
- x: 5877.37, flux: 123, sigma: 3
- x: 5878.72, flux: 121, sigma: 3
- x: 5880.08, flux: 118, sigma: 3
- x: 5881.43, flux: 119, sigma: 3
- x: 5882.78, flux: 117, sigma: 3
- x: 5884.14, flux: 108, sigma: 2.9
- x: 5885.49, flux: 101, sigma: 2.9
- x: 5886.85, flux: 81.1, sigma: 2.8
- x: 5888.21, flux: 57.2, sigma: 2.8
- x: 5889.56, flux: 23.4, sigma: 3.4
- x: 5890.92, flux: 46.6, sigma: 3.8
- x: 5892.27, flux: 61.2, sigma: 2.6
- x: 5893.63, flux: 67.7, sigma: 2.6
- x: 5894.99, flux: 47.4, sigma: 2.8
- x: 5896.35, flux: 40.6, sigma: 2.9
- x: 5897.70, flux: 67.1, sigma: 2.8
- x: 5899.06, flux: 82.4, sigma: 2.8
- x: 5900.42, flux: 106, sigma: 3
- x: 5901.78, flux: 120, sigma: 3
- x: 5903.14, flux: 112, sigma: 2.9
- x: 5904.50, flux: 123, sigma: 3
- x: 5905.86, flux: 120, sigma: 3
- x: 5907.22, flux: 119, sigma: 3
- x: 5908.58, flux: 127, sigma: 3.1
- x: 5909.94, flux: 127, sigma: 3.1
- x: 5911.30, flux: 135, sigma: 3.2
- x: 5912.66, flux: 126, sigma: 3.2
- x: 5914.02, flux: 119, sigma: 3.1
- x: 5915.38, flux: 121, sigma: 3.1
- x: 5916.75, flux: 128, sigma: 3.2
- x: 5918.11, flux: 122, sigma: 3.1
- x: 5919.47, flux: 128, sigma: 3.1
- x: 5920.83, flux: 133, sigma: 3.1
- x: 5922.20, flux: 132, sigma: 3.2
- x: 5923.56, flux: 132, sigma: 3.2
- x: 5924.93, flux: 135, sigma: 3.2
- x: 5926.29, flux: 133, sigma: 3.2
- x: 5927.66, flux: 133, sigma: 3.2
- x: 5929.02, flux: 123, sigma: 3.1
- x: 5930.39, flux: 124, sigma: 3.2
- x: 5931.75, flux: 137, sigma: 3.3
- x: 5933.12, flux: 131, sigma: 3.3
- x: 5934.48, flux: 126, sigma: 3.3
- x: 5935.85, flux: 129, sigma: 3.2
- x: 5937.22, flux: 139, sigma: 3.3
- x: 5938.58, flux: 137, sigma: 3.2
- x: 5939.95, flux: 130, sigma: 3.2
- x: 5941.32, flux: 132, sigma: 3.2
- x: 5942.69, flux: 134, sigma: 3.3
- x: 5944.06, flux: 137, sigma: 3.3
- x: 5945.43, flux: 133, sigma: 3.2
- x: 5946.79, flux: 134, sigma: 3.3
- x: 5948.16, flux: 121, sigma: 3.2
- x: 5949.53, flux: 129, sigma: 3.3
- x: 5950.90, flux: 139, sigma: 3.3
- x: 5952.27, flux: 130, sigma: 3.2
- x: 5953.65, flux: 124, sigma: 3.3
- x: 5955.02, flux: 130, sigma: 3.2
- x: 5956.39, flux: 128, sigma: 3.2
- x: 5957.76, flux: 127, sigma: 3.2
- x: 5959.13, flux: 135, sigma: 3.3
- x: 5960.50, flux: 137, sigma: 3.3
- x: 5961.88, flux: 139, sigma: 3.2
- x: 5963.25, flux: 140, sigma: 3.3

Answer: -0.031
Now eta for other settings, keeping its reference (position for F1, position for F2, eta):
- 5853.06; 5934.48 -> 0.023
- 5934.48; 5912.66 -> 0.062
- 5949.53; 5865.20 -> 0.015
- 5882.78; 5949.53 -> 0.200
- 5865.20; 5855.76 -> -0.023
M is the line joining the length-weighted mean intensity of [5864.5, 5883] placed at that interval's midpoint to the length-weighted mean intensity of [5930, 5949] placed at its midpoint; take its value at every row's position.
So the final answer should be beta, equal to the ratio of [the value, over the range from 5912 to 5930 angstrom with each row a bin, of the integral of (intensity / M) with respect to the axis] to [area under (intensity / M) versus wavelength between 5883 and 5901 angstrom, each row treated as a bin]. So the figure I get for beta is 1.8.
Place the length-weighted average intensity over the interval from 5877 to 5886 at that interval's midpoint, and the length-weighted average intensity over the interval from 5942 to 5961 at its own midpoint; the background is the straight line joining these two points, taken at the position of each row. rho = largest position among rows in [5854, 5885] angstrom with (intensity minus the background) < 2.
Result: 5884.14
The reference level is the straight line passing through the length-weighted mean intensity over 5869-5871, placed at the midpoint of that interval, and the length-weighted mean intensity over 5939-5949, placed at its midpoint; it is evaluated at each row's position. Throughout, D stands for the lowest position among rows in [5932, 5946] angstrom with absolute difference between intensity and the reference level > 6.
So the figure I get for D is 5937.22 angstrom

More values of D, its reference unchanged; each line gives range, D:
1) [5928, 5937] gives 5929.02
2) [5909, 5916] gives 5914.02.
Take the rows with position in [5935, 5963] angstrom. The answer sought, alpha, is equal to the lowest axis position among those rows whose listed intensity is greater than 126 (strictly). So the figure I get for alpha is 5935.85 angstrom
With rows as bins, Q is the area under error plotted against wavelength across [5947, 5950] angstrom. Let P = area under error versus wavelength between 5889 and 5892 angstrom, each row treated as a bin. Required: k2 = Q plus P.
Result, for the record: 20.2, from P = 10.4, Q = 9.76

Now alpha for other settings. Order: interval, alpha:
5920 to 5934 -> 5920.83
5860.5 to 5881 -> 5863.85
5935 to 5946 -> 5935.85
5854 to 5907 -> 5854.41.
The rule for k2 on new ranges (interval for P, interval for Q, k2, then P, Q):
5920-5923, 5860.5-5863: 17.4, 9.4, 8.00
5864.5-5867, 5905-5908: 17.1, 8.1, 9.01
